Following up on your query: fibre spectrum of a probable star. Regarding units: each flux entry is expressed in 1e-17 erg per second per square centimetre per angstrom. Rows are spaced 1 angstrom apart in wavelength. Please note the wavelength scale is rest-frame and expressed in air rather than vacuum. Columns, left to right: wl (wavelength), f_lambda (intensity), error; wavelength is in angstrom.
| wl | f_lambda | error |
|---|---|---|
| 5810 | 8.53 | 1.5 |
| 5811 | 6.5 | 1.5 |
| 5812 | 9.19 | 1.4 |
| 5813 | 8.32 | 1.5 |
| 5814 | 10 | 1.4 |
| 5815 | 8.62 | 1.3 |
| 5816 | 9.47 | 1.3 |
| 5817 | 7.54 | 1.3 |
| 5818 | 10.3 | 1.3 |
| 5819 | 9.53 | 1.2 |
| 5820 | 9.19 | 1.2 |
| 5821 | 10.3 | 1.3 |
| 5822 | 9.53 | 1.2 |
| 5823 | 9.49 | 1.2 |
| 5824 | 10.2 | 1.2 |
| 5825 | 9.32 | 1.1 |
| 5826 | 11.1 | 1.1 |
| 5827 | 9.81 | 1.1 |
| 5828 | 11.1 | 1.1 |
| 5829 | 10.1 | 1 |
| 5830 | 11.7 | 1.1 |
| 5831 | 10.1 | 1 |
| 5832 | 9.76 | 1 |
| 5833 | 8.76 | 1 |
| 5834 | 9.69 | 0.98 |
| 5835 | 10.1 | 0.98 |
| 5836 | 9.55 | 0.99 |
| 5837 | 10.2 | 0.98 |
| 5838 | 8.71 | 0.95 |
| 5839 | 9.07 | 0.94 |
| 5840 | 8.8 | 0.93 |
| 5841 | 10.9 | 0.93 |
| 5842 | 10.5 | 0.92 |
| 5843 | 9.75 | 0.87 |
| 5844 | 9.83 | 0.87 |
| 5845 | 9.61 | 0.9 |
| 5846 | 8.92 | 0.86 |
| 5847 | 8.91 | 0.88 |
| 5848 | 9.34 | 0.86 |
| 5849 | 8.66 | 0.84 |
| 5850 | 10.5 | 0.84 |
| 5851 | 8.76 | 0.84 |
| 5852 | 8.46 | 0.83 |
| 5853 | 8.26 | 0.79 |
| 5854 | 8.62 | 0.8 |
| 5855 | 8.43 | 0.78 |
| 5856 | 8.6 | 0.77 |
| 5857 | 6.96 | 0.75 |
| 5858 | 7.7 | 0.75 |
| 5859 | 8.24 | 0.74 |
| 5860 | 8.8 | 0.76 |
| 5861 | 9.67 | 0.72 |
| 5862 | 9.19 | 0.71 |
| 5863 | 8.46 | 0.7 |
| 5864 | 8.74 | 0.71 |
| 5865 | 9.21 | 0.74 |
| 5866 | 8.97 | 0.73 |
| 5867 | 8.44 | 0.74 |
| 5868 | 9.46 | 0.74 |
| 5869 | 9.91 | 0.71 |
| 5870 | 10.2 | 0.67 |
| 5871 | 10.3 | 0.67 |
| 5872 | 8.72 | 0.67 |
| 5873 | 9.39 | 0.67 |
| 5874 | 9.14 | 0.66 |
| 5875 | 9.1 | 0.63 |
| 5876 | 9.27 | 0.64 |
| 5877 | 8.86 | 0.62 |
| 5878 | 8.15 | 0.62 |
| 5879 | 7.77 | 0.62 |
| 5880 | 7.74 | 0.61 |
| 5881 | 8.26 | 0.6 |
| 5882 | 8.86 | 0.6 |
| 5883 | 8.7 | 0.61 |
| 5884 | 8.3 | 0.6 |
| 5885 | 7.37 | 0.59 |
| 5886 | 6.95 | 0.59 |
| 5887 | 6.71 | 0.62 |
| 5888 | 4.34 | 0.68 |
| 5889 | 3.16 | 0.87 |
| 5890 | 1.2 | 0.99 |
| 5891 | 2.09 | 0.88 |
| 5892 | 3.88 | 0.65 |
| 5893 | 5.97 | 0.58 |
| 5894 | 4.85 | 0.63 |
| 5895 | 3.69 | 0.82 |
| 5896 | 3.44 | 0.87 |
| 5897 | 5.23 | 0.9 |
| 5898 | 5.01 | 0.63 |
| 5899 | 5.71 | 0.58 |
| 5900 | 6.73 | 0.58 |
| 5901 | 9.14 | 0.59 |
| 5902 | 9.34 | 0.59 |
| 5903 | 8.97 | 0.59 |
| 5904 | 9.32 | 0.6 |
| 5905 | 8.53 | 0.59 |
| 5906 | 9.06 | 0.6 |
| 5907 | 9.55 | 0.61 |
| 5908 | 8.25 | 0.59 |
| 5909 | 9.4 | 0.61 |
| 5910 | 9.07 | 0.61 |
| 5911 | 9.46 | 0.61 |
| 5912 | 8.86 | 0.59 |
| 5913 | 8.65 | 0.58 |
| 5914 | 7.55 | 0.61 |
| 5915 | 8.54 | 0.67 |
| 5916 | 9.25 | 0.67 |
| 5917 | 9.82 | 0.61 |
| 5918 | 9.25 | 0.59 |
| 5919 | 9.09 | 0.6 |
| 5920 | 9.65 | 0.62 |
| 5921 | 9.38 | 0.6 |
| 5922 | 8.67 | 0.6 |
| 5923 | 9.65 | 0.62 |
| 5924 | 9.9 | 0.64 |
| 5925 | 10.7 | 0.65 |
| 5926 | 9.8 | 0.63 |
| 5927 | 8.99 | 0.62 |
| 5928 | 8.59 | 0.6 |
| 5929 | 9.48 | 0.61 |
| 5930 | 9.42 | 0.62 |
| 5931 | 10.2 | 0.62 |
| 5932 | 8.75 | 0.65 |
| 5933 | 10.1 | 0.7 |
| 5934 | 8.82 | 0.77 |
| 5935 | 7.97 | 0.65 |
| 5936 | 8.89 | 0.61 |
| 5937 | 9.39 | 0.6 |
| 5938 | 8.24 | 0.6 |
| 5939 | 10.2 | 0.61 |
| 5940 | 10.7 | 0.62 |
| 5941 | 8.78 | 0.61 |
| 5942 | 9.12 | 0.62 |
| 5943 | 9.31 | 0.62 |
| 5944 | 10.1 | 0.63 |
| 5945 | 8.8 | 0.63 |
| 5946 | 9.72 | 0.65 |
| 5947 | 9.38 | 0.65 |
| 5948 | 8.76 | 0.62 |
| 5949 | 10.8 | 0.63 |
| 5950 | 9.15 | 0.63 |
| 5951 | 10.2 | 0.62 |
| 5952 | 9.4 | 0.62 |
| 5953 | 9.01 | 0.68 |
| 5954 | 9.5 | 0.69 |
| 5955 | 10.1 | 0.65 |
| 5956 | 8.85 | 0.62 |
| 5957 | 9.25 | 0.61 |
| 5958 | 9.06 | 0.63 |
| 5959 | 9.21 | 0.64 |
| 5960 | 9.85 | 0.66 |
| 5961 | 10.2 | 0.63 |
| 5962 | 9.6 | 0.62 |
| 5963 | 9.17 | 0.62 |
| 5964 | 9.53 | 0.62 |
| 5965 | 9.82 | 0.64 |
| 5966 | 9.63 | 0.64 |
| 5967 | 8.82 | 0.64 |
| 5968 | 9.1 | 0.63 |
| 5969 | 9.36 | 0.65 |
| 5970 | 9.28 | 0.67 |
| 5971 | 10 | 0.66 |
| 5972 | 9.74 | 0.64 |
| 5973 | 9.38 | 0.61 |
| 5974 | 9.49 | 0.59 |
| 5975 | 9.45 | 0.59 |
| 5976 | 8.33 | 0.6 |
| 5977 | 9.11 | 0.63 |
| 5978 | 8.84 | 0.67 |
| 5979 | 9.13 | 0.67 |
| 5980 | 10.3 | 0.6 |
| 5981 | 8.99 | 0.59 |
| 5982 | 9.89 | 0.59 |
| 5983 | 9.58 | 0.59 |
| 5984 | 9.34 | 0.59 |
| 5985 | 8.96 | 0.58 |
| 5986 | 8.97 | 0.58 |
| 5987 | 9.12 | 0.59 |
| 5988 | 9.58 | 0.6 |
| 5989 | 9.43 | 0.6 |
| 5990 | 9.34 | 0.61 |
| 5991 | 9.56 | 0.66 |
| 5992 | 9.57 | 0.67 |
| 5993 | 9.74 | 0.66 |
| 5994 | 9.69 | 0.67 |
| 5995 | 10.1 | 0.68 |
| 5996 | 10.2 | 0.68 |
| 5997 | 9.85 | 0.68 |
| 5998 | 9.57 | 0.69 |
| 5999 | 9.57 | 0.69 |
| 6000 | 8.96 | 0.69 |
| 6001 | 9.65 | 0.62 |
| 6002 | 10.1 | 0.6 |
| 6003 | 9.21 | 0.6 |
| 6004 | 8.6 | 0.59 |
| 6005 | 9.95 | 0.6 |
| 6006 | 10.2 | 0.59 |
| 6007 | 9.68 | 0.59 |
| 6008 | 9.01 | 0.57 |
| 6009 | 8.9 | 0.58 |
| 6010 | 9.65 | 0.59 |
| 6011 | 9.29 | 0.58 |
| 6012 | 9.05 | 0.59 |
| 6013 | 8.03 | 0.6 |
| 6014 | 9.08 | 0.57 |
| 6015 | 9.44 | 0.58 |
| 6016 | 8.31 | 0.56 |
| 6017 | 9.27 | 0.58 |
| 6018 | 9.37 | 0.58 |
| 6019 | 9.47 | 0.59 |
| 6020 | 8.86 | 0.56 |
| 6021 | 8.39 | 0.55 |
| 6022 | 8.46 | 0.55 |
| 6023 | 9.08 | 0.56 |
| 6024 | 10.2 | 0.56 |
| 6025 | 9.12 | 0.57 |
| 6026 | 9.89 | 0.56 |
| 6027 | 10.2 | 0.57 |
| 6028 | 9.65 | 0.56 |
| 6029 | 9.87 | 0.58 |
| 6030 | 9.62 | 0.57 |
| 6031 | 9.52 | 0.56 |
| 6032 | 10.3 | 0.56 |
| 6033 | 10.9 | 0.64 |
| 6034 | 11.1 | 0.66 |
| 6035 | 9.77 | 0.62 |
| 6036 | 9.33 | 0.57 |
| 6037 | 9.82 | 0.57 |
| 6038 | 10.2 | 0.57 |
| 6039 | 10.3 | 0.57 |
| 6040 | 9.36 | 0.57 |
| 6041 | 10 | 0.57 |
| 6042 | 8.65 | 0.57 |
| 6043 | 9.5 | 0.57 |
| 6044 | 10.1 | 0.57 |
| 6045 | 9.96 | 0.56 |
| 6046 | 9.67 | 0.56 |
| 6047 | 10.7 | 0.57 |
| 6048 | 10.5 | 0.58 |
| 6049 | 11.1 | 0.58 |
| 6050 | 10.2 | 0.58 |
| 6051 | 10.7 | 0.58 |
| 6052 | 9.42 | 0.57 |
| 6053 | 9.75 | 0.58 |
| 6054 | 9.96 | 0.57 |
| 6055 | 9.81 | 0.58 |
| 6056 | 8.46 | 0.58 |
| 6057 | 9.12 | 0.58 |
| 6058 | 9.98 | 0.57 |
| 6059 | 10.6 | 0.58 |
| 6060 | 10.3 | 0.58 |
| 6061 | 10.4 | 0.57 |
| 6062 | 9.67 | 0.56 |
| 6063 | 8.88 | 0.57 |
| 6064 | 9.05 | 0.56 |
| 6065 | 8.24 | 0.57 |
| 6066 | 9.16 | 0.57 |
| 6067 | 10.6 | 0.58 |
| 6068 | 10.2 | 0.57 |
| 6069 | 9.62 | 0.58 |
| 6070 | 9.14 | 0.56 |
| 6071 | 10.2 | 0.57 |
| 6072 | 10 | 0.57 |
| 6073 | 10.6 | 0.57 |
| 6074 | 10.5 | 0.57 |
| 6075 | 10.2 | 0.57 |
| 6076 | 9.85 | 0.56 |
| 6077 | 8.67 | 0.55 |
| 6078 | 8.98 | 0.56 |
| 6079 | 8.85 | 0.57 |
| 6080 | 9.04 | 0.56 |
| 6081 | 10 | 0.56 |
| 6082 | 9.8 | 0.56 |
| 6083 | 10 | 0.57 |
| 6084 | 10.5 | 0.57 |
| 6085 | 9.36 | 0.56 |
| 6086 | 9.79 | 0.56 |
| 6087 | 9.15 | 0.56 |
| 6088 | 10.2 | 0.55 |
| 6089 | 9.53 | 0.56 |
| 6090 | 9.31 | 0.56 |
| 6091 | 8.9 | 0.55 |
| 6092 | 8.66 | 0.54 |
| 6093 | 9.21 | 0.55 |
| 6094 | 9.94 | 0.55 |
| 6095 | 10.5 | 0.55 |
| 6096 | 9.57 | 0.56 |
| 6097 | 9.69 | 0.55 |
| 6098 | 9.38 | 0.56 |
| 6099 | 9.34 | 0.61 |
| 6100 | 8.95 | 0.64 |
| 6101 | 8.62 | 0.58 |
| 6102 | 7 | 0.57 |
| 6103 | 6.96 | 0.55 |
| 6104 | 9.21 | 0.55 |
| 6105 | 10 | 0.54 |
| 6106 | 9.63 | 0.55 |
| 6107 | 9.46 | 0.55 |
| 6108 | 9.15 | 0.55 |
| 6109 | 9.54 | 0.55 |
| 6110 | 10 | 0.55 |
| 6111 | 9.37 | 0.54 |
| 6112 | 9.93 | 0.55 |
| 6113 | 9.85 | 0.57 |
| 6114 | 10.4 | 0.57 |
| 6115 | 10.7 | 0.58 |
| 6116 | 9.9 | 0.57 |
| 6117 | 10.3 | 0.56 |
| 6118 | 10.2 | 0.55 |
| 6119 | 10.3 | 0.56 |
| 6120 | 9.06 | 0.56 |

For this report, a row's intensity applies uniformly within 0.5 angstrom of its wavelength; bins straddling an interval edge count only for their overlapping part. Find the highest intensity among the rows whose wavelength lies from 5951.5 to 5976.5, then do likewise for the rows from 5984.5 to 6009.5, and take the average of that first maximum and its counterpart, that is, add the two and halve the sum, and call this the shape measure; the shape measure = 10.20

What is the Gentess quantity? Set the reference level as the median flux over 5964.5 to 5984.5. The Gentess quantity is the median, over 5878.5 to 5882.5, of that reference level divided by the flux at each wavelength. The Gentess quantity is 1.17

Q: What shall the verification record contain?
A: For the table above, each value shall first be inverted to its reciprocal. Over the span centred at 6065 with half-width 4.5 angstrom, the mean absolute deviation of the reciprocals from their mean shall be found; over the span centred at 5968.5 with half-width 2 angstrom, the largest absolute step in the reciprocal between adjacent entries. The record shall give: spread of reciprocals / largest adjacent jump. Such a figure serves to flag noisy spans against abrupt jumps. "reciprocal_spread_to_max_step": 2.0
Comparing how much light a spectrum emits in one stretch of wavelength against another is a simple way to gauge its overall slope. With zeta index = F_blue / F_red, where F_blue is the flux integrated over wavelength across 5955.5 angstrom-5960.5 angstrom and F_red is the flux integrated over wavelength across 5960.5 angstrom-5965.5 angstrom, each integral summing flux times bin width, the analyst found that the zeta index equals 0.96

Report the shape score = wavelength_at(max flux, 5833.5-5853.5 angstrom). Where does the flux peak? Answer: 5841 angstrom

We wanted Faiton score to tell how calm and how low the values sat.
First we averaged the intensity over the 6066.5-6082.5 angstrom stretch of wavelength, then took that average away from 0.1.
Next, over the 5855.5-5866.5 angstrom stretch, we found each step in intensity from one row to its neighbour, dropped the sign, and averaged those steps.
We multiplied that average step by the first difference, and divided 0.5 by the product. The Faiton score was -0.079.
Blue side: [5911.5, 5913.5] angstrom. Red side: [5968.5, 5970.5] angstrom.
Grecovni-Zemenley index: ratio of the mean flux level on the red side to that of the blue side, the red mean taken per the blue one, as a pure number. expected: 1.06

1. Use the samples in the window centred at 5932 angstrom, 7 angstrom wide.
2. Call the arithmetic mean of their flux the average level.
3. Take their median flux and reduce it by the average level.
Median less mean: 0.17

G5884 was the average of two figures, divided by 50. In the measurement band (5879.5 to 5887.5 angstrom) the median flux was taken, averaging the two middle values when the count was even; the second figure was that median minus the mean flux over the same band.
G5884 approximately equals 0.0814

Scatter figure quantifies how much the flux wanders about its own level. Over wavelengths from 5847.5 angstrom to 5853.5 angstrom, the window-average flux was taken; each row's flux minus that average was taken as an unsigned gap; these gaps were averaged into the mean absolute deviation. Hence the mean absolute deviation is 0.62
